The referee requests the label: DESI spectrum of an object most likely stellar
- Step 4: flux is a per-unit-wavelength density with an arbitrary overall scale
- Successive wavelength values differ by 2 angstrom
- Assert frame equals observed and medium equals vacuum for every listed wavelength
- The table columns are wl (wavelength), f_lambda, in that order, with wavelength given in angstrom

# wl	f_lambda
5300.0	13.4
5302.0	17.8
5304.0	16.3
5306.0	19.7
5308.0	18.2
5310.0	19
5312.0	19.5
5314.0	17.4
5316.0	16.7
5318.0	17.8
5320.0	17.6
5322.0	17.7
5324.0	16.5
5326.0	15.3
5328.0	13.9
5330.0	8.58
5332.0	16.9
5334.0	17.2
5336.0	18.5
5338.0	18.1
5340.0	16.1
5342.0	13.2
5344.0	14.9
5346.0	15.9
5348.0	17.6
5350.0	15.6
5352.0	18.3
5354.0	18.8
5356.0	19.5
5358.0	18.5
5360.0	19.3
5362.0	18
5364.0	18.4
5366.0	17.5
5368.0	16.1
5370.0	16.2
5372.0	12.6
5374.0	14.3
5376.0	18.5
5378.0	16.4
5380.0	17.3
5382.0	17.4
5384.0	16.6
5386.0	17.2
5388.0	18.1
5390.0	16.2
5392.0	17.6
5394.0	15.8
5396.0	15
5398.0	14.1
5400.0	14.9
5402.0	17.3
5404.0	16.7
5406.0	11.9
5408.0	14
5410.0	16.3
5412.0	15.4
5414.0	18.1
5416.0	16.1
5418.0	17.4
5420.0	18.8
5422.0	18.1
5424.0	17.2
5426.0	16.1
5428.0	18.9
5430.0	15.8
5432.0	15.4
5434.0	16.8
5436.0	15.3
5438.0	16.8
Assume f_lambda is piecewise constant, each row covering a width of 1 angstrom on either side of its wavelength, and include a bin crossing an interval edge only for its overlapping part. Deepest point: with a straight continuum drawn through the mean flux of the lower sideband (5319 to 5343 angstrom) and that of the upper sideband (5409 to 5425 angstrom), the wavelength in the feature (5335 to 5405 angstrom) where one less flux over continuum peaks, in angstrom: 5372.0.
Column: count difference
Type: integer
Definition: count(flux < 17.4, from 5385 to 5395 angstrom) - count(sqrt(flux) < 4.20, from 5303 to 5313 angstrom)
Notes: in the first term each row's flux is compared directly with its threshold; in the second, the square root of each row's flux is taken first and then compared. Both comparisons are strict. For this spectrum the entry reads 2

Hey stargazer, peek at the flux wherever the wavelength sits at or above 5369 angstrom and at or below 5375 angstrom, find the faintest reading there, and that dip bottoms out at 12.6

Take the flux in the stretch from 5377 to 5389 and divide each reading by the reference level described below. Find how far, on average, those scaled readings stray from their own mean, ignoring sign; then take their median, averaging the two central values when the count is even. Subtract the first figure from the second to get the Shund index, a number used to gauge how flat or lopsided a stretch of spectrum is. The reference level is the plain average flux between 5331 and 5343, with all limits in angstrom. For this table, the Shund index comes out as 1.01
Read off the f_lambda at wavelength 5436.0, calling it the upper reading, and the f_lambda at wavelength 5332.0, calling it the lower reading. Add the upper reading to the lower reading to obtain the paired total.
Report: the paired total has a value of 32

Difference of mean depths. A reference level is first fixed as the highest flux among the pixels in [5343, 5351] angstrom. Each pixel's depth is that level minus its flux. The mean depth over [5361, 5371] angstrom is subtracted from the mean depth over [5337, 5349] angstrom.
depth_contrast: 1.3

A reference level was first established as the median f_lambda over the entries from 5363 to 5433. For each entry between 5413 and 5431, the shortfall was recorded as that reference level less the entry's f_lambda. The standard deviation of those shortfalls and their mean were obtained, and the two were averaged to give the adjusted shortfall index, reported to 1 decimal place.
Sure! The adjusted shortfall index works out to 0.1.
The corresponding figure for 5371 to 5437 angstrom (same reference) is 0.9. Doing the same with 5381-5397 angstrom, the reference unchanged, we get 0.3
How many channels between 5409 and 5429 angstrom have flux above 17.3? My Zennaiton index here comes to 5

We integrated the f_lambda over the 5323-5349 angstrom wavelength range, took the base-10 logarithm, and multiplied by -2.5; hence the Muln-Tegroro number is -6.52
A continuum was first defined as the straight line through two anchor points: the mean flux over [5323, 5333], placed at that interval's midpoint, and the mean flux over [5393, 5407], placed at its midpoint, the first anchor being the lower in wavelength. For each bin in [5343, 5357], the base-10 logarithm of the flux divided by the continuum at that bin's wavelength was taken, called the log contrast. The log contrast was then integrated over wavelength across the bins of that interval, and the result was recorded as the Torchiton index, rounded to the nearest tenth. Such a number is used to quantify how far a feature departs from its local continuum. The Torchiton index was 1.0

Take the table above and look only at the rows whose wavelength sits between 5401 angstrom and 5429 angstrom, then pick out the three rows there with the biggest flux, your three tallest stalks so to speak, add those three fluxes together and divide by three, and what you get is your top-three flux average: 18.6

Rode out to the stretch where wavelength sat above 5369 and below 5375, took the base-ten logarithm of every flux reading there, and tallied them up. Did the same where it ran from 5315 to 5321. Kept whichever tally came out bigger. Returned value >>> 3.72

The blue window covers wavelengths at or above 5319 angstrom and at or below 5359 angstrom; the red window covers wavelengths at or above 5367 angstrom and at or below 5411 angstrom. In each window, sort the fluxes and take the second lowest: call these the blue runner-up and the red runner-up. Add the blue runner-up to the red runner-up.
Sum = 25.8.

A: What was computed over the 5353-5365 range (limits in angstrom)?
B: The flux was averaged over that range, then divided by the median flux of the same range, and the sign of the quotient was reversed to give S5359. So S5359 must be -1.01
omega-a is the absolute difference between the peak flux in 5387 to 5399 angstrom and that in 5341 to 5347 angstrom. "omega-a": 2.20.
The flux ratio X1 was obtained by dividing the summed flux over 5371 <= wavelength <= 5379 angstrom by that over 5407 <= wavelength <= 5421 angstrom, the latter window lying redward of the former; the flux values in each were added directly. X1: 0.5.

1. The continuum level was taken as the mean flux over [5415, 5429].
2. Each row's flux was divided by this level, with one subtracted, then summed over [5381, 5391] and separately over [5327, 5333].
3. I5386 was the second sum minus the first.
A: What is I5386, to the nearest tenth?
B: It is -0.6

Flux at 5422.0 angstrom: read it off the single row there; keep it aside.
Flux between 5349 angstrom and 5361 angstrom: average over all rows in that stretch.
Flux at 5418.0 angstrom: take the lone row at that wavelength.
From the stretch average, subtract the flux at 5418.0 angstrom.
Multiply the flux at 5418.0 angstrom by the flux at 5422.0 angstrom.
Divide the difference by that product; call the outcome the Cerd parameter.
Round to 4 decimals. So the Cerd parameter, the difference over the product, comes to 0.0030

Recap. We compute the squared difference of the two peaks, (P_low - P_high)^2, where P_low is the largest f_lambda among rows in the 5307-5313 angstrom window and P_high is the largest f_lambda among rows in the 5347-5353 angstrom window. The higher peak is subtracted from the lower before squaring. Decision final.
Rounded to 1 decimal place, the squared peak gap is 1.4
